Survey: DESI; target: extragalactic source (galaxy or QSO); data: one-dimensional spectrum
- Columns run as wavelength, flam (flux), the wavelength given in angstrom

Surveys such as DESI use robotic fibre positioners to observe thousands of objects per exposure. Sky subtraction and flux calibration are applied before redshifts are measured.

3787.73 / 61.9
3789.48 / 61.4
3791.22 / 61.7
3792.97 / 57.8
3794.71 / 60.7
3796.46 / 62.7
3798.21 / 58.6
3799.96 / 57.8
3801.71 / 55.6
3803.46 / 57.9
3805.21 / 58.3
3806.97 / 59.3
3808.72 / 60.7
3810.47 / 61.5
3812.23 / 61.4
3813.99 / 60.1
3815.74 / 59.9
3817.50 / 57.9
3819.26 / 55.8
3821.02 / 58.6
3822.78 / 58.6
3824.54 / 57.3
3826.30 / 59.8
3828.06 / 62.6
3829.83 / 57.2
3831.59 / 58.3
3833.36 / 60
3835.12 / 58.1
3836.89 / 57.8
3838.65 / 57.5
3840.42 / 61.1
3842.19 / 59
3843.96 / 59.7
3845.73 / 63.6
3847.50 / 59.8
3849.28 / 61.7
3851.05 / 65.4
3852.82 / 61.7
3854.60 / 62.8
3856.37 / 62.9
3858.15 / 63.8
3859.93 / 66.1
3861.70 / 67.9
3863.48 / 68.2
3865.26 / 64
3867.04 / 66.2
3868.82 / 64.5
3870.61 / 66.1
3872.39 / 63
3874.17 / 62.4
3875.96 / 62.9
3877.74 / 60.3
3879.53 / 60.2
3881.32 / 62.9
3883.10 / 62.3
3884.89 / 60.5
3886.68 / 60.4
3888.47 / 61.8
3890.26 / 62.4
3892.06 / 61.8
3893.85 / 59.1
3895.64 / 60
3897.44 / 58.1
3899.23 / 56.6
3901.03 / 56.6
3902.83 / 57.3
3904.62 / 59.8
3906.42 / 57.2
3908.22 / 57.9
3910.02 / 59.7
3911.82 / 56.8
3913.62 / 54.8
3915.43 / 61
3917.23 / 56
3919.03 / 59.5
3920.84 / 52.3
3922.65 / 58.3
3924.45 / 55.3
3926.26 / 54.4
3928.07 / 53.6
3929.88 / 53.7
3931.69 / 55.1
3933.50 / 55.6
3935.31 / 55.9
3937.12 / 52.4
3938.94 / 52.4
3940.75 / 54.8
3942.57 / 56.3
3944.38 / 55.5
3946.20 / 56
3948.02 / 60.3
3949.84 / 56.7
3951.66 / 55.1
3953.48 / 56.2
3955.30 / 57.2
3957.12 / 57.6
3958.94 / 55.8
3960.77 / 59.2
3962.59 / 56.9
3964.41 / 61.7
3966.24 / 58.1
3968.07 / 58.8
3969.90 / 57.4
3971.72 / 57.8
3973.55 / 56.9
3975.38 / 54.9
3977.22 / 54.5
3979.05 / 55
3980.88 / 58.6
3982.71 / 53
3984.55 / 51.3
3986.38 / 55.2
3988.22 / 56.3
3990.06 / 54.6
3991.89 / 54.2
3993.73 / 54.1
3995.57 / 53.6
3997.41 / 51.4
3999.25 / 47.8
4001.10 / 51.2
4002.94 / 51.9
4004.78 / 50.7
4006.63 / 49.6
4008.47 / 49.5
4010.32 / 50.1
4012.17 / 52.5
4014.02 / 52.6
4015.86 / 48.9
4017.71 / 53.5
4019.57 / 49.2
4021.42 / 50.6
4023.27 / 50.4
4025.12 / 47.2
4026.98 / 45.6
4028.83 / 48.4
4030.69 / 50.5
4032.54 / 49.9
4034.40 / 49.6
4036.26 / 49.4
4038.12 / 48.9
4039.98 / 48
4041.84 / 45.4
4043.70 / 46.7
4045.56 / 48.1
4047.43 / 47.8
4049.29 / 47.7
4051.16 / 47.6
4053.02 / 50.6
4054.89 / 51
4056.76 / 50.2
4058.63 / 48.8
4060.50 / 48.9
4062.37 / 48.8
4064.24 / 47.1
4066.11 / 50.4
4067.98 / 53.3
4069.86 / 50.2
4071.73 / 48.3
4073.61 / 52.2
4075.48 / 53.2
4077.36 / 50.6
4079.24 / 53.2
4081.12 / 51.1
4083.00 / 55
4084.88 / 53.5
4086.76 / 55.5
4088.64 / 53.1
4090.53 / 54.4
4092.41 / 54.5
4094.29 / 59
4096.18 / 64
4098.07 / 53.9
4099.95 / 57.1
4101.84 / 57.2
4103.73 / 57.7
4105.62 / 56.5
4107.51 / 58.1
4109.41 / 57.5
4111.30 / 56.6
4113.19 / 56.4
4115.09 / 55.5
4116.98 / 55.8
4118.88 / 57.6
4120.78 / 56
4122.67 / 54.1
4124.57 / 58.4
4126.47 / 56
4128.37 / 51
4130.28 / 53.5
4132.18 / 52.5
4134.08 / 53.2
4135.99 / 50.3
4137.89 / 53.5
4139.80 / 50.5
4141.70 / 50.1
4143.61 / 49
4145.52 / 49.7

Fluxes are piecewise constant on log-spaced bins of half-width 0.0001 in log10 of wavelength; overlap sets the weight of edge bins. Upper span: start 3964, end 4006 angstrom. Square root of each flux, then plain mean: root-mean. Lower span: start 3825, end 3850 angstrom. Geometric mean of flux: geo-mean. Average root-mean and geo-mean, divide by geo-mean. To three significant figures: 0.562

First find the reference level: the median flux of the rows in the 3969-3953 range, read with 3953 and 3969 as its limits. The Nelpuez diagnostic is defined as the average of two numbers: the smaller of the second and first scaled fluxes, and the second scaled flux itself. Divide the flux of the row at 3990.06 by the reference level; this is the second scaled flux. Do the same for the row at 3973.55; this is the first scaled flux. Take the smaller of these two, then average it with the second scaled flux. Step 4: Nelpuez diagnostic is 0.95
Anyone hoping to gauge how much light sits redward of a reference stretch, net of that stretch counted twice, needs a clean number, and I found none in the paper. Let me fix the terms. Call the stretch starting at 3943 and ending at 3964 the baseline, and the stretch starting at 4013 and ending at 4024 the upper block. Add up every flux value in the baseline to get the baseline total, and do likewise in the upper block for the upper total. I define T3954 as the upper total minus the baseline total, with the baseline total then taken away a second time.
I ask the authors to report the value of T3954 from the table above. -948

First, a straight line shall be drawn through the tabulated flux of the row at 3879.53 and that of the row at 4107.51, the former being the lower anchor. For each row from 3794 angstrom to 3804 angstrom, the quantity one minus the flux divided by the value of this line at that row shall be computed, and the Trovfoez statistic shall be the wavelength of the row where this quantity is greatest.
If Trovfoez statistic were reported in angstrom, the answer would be 3801.71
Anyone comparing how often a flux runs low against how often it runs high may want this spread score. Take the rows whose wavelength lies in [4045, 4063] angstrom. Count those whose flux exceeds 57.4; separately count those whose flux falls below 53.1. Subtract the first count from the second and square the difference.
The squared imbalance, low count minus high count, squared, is 100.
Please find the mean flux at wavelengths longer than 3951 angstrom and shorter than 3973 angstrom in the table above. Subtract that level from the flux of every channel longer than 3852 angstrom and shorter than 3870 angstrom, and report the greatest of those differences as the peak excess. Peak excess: 11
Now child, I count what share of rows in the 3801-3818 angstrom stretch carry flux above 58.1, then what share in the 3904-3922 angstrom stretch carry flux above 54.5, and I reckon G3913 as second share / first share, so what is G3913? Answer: 1.3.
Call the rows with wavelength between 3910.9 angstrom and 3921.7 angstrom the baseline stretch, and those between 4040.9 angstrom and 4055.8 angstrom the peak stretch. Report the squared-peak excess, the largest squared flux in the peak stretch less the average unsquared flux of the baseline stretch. 2544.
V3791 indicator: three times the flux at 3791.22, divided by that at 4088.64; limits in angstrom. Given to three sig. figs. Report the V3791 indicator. 3.49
